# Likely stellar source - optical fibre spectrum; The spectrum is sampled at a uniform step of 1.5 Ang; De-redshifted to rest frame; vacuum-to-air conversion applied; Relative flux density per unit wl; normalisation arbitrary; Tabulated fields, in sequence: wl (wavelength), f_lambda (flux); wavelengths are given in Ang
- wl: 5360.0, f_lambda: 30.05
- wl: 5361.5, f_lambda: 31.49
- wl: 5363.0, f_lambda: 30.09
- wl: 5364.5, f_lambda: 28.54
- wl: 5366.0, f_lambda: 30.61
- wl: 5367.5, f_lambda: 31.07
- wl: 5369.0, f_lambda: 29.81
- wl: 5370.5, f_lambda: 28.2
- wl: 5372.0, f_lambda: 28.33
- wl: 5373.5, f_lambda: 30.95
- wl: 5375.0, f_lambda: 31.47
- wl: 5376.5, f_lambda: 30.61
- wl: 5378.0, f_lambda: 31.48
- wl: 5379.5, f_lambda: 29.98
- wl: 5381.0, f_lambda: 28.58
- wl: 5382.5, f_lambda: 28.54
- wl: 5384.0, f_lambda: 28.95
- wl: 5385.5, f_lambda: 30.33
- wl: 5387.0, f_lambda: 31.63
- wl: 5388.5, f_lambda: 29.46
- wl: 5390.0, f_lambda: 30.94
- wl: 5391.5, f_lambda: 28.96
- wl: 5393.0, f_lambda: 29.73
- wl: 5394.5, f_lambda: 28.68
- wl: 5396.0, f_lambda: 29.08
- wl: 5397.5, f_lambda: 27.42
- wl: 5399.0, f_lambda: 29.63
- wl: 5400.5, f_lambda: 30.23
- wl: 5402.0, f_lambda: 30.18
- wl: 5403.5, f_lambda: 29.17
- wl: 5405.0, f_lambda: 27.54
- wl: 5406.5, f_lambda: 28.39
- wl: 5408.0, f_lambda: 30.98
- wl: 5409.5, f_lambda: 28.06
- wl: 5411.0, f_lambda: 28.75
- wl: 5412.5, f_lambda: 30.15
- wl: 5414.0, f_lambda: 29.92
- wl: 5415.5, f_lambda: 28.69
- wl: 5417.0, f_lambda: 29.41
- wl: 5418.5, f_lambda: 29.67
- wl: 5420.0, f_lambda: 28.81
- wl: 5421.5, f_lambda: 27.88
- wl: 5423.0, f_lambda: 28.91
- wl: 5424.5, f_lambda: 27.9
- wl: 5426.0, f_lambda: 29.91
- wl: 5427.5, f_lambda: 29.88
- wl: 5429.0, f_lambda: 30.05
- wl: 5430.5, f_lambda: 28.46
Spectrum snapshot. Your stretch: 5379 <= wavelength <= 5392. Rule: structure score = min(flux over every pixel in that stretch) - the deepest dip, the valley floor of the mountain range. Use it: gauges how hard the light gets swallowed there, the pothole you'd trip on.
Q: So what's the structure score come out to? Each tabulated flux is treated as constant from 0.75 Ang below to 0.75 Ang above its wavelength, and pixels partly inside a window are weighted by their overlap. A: 28.54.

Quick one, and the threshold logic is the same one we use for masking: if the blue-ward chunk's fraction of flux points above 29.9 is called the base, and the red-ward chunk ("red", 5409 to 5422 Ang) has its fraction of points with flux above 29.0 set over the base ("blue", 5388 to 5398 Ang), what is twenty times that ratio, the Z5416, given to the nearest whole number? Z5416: 62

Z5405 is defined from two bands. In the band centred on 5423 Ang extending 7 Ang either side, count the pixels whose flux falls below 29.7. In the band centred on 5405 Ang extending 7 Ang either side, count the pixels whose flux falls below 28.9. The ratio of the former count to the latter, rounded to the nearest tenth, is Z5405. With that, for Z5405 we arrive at 1.5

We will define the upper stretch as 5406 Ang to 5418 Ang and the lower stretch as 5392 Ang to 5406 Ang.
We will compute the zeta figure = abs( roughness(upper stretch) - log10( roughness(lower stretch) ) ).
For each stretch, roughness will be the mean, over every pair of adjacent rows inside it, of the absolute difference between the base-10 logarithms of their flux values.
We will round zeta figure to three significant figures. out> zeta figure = 1.81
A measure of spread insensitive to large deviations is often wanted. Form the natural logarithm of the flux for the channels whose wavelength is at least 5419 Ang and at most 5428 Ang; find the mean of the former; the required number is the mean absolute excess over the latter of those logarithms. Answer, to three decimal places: 0.024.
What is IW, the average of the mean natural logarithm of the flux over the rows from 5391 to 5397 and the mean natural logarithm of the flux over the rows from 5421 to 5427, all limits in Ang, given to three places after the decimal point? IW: 3.363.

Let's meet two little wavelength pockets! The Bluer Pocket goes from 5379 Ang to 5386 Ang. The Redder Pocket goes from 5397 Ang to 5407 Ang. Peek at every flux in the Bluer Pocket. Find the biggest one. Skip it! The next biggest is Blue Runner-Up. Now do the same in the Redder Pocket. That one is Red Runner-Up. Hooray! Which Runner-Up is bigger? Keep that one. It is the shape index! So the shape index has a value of 30.2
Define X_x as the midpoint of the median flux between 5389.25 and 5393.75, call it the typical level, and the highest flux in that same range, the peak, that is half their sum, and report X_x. 30.3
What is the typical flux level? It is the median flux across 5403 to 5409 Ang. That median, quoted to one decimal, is 28.8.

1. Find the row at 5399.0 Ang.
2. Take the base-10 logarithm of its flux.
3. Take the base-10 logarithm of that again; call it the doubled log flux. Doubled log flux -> 0.168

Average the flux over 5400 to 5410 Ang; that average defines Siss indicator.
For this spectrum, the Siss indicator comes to 29.2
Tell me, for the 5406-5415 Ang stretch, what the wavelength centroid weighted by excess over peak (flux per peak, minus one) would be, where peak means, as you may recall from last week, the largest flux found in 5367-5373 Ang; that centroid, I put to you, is 5409.8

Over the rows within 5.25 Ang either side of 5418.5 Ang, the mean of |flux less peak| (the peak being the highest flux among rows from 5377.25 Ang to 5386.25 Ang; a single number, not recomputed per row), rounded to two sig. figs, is 2.4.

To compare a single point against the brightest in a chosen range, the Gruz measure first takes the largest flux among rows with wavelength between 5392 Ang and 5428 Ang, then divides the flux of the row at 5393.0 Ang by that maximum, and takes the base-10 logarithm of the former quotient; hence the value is -0.018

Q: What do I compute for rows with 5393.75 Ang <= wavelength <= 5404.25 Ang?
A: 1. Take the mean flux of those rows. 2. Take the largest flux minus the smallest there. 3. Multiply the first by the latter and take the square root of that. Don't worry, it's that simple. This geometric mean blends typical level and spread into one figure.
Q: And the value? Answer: 9.1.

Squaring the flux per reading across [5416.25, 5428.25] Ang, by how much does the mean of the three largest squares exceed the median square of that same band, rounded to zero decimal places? 39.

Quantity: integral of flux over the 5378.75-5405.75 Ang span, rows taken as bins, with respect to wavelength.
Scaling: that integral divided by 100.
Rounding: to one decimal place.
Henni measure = 7.9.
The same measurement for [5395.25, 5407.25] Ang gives 3.5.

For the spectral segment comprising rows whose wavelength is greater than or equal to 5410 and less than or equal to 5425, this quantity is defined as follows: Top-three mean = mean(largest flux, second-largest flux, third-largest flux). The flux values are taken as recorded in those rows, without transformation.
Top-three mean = 29.9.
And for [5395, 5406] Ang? 30.0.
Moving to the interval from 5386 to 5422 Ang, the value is 31.2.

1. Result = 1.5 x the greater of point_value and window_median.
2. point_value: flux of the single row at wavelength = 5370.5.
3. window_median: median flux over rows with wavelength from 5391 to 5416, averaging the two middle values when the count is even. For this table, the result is 43.6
